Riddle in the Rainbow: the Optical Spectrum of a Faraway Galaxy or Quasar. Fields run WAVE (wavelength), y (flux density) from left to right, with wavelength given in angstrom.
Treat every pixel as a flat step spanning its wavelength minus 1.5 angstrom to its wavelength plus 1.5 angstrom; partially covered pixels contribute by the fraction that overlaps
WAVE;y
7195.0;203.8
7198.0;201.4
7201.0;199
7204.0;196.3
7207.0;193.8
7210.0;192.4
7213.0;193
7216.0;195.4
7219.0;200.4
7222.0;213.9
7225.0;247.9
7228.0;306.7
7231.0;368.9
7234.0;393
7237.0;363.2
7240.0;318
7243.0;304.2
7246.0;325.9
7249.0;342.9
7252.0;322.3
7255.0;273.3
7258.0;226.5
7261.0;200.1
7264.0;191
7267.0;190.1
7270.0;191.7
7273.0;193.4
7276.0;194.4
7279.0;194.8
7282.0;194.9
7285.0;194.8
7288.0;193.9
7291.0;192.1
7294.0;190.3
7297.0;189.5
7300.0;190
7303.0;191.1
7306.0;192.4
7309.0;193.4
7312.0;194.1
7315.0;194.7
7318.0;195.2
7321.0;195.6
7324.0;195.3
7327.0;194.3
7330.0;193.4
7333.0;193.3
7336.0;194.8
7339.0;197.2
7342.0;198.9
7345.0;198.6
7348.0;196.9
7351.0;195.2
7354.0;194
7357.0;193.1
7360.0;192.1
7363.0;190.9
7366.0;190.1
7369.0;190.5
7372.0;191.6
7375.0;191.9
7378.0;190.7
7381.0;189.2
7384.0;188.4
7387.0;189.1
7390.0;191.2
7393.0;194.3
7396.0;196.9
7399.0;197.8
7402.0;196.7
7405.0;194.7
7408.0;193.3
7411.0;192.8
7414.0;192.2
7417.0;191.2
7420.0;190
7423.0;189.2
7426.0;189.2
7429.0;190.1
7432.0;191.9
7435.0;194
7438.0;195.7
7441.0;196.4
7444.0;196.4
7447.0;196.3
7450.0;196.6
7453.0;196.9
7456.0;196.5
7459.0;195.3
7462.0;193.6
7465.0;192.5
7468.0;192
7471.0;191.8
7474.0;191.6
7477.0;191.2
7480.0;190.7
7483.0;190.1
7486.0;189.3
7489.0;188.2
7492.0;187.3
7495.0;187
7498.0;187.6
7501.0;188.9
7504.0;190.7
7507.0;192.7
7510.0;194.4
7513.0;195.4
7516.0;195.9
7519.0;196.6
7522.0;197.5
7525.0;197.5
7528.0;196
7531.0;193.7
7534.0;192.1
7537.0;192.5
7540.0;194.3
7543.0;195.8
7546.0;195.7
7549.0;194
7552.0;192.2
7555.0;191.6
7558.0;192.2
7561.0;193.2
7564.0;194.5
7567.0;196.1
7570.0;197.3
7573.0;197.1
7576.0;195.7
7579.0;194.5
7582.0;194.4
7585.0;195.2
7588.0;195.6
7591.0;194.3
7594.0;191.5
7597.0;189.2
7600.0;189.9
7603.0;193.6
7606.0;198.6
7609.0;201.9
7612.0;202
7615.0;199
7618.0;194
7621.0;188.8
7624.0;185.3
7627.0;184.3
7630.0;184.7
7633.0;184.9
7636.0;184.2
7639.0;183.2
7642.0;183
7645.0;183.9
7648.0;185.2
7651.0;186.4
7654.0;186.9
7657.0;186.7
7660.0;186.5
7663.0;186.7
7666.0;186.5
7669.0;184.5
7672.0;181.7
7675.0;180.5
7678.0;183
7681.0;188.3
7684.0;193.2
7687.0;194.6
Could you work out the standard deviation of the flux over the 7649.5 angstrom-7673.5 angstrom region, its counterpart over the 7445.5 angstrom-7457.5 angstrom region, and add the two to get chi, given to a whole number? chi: 2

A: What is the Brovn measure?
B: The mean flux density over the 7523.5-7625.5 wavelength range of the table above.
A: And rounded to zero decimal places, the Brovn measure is 194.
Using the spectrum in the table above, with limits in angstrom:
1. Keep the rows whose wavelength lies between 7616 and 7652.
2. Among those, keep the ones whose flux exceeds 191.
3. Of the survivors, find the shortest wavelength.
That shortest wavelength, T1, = 7618.0 angstrom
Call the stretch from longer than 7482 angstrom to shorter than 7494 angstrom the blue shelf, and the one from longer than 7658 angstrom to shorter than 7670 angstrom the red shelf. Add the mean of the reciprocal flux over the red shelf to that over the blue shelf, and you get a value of 0.0107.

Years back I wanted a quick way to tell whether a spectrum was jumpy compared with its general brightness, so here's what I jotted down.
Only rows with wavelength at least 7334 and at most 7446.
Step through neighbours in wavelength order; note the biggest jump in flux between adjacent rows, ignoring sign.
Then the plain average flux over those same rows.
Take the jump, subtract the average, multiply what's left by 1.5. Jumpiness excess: -285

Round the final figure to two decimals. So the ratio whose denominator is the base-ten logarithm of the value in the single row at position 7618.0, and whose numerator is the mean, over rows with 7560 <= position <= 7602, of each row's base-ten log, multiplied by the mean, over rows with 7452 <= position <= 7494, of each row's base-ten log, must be 2.28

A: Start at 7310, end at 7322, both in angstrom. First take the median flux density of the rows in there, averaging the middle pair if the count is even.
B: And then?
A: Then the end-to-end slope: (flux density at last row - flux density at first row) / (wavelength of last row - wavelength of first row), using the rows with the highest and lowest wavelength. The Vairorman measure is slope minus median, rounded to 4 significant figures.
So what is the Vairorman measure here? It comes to -194.8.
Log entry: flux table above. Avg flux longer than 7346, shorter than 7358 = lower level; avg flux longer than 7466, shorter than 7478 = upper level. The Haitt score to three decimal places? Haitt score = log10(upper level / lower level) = -0.007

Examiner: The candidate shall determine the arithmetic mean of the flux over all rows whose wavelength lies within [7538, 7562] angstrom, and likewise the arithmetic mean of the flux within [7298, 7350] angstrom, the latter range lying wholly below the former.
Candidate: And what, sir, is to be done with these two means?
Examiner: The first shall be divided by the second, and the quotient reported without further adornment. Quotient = 0.99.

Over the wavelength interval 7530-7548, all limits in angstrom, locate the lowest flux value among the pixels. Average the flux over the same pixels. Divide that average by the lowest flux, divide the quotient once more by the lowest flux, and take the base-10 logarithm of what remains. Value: -2.28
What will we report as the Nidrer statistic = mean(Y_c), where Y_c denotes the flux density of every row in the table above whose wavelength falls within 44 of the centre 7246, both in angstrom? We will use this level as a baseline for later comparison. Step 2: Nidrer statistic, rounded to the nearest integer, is 245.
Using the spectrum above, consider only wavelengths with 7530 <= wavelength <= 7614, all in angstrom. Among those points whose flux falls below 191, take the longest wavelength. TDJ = 7600.0 angstrom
